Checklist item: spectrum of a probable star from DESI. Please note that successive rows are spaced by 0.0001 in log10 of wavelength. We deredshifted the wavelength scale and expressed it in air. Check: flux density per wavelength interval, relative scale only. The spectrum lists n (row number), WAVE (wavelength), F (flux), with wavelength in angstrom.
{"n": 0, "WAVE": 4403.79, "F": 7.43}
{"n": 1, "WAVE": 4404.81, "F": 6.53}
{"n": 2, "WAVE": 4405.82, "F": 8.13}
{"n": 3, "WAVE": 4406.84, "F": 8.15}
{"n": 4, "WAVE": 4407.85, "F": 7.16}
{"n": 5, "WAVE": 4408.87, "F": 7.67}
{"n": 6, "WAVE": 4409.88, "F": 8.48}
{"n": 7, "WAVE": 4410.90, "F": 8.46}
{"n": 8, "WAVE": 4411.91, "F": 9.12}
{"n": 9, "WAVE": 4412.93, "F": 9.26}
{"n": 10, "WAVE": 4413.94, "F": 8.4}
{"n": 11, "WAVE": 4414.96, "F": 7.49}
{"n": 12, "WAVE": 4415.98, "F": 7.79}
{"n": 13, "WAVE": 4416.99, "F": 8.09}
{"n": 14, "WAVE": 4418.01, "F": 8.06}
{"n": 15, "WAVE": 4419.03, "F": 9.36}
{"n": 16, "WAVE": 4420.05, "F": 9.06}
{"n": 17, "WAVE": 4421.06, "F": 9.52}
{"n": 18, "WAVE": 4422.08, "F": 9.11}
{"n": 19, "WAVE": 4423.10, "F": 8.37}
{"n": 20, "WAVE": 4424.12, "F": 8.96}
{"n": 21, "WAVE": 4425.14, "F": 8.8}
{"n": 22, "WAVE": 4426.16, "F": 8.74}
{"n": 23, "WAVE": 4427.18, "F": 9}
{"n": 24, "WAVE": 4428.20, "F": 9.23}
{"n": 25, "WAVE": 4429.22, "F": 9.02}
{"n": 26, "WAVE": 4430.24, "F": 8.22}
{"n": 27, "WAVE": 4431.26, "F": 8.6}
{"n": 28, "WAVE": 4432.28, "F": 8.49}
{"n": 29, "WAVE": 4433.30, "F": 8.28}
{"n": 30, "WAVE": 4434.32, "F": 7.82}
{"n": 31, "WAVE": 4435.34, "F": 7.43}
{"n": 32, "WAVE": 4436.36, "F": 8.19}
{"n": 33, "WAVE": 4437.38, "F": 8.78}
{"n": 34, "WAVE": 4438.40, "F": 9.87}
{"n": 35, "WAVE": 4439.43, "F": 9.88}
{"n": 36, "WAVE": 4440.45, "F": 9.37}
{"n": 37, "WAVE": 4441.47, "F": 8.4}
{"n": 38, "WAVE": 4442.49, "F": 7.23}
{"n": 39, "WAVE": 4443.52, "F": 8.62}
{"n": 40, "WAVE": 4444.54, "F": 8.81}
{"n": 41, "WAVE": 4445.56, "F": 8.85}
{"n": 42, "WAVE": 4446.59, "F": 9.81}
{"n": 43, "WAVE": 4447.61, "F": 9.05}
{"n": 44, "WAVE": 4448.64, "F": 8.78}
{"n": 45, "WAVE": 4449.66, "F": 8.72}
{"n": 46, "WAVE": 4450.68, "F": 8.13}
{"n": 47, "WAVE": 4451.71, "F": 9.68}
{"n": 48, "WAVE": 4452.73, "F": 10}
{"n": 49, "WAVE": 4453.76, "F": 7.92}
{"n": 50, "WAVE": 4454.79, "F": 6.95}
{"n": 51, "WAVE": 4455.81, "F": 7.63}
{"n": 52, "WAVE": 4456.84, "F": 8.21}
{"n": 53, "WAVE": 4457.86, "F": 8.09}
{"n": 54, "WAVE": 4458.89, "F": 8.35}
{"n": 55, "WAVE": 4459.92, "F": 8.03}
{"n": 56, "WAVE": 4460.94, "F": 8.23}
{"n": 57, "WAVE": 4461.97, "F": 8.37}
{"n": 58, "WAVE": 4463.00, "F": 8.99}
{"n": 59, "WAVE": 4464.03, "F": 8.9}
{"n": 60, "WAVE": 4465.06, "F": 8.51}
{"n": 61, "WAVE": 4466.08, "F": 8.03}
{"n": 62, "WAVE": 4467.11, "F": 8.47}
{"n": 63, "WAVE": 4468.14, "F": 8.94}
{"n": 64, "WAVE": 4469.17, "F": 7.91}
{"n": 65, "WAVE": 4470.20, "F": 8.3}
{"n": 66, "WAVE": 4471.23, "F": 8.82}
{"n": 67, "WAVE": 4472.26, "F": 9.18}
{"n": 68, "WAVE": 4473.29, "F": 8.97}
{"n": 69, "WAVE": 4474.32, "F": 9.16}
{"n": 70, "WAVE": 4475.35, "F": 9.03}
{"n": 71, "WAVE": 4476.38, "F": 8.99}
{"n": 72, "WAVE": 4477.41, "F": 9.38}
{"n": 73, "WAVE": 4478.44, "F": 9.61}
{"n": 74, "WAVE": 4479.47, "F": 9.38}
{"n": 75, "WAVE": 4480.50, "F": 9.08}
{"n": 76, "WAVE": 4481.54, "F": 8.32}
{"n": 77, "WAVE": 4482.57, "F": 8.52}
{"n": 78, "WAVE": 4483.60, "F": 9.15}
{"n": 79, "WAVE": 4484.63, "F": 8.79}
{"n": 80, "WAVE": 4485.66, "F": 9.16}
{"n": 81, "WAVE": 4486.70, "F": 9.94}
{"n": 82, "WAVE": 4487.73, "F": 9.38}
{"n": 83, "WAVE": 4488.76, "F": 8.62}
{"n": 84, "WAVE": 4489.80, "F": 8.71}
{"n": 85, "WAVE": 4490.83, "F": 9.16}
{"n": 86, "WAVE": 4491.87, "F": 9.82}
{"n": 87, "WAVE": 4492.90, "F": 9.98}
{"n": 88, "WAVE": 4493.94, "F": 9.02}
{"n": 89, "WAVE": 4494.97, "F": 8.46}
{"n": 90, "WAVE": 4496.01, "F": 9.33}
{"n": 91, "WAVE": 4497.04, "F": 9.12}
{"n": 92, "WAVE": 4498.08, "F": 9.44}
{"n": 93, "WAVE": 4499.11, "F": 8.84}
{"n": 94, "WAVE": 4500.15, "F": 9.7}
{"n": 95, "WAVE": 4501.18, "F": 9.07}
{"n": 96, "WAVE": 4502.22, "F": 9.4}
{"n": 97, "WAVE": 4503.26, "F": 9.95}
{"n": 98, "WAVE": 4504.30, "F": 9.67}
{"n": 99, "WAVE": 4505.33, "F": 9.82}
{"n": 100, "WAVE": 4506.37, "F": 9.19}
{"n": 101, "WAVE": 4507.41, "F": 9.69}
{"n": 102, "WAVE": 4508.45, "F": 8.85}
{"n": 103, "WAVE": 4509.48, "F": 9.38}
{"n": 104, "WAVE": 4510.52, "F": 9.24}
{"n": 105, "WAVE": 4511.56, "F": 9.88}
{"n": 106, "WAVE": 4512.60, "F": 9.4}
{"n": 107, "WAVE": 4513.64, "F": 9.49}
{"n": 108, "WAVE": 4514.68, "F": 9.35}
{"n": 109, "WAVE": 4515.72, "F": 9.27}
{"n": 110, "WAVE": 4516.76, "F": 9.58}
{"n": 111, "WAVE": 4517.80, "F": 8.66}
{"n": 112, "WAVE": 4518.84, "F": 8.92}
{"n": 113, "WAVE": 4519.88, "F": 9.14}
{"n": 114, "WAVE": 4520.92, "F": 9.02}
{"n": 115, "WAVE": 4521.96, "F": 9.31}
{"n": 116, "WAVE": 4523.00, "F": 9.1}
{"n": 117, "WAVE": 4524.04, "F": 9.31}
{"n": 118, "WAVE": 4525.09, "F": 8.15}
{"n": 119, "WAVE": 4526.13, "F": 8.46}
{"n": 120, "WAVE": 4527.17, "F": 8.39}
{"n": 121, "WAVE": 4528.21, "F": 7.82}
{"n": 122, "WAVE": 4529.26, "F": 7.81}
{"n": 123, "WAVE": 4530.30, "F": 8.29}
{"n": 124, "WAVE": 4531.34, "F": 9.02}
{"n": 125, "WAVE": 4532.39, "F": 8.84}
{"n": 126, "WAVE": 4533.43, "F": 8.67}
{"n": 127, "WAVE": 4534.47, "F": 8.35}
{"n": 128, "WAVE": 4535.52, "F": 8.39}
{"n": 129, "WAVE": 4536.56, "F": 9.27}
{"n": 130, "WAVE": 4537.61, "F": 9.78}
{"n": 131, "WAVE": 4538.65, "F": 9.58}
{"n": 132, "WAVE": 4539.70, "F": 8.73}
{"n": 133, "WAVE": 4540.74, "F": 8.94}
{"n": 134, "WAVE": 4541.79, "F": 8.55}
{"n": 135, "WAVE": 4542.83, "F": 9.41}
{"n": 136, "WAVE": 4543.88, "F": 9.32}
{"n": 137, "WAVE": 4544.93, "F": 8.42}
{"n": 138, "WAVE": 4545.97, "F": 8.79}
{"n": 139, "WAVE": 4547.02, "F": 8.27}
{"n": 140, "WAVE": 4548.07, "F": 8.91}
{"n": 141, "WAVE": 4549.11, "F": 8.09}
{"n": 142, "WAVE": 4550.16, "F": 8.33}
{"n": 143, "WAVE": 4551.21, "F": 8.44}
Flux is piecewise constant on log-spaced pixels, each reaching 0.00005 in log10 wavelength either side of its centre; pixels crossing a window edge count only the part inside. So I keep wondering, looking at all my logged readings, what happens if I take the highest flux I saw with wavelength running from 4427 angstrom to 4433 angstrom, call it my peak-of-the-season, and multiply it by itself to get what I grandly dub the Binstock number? 85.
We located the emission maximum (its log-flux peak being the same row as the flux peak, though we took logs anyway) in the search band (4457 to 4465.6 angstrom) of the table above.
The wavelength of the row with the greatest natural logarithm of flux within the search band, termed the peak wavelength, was 4463.00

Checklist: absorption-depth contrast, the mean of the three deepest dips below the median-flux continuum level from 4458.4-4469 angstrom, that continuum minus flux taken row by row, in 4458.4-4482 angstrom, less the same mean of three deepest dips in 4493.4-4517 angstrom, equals 0.7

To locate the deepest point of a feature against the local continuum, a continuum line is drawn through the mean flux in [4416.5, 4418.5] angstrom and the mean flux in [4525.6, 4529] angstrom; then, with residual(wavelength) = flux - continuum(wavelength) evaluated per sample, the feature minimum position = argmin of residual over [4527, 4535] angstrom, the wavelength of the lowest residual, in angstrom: 4529.26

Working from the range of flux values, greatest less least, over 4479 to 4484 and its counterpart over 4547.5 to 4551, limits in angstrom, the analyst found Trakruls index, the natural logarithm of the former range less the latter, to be -1.4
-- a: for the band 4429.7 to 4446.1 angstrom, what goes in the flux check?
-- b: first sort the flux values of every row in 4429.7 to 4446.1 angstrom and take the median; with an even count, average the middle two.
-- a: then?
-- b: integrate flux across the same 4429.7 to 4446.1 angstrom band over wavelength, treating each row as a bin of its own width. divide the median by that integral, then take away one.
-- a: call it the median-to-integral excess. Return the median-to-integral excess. -0.939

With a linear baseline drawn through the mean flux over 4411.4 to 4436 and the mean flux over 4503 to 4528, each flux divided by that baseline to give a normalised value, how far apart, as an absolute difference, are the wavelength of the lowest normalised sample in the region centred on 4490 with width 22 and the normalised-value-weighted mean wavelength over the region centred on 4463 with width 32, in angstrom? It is 18.4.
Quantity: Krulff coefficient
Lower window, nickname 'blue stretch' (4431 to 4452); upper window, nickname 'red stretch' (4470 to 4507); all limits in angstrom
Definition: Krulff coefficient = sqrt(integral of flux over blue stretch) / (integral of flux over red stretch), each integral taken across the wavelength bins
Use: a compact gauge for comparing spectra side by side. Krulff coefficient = 0.04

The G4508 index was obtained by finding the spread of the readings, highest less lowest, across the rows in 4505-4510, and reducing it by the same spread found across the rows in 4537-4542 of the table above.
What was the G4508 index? -0.3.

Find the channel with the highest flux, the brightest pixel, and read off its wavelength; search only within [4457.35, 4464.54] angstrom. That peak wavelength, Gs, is 4463.00 angstrom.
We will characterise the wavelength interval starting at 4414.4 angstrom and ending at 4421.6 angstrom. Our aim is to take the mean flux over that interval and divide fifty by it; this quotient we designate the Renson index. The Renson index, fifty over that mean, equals 5.90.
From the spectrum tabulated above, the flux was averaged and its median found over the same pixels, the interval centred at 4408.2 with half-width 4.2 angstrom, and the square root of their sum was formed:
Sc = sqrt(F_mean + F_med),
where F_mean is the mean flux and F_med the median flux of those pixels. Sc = 4.01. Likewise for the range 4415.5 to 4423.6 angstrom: 4.17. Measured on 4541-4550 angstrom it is 4.17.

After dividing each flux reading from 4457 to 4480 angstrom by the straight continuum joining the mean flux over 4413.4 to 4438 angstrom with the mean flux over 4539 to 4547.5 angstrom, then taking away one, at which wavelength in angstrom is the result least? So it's 4469.17 angstrom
